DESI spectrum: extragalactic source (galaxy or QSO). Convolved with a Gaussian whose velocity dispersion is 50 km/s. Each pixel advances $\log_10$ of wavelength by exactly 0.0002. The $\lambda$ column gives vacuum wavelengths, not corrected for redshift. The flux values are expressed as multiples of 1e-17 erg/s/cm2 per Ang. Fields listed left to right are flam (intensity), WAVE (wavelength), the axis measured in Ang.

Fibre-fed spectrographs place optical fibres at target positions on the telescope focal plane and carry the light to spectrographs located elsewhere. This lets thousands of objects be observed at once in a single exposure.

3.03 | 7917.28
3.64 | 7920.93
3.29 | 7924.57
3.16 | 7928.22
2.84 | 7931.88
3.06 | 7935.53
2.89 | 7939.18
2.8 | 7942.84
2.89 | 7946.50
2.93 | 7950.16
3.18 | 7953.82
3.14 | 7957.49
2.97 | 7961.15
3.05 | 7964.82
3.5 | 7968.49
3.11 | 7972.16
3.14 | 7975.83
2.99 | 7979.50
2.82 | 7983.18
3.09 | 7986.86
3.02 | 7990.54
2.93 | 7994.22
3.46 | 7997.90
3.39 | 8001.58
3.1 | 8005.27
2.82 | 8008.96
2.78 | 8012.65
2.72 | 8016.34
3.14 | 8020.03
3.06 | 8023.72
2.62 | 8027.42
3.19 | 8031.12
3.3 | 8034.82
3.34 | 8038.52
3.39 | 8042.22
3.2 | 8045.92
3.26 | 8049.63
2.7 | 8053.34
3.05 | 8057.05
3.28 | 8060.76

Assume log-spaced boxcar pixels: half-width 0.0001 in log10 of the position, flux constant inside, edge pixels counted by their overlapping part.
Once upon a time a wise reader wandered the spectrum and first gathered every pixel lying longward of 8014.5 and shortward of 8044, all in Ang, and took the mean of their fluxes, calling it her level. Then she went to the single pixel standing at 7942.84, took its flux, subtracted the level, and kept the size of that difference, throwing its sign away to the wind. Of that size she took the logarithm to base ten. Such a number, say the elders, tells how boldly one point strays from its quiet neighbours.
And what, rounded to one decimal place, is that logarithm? -0.5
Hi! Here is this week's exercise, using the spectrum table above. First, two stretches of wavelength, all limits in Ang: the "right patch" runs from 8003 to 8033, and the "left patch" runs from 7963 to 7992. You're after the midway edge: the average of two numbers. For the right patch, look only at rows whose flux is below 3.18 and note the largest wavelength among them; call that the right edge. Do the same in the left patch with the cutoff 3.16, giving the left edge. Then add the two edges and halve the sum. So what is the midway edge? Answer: 8009.0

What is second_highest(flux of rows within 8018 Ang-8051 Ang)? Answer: 3.34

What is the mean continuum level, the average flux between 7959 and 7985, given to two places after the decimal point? 3.08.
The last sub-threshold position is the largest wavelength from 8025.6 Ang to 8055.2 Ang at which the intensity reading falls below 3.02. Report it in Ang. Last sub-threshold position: 8053.34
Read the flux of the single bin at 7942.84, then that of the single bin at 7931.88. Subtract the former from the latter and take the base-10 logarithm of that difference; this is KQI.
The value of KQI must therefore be -1.40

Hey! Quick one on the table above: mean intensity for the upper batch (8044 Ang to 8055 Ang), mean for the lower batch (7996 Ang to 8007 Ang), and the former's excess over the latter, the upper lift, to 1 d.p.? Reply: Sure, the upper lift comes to -0.3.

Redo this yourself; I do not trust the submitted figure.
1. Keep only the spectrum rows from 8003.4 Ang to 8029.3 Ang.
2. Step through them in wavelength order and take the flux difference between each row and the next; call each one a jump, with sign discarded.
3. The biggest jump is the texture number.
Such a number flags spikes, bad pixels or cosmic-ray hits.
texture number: 0.44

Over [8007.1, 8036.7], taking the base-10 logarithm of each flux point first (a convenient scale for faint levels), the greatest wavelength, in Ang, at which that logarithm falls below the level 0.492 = 8027.42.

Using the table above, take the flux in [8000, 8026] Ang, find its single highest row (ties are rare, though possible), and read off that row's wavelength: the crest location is 8001.58 Ang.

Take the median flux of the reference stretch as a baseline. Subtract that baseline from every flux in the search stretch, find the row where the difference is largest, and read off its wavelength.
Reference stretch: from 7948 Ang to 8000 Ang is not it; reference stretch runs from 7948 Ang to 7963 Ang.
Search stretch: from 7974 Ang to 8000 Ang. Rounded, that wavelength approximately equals 7997.90 Ang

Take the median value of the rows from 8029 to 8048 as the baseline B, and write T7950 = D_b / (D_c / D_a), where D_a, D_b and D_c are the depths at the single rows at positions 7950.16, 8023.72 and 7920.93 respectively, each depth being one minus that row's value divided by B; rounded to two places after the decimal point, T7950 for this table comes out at -0.08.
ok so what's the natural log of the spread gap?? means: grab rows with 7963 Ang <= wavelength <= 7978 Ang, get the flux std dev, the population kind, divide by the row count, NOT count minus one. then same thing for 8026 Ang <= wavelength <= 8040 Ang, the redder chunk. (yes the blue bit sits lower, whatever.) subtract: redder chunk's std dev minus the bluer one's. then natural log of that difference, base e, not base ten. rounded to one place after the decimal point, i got -2.2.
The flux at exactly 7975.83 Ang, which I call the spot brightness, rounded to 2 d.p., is 3.14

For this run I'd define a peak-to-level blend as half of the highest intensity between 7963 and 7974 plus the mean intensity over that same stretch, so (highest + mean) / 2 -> 3.36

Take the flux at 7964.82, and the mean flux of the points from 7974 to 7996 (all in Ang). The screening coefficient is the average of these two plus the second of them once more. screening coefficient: 6.02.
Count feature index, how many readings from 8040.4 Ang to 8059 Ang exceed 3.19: 3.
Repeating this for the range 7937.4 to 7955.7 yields 0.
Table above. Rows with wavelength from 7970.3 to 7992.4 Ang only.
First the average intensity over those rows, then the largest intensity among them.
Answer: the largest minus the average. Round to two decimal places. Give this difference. 0.11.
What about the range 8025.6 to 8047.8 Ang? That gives 0.22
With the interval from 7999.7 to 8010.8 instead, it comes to 0.29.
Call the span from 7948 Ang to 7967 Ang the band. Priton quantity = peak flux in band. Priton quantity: 3.18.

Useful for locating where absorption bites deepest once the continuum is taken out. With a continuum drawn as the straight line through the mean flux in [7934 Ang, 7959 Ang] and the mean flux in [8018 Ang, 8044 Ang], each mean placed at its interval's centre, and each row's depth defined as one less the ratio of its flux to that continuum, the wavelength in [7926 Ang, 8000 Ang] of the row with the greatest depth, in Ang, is 7983.18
